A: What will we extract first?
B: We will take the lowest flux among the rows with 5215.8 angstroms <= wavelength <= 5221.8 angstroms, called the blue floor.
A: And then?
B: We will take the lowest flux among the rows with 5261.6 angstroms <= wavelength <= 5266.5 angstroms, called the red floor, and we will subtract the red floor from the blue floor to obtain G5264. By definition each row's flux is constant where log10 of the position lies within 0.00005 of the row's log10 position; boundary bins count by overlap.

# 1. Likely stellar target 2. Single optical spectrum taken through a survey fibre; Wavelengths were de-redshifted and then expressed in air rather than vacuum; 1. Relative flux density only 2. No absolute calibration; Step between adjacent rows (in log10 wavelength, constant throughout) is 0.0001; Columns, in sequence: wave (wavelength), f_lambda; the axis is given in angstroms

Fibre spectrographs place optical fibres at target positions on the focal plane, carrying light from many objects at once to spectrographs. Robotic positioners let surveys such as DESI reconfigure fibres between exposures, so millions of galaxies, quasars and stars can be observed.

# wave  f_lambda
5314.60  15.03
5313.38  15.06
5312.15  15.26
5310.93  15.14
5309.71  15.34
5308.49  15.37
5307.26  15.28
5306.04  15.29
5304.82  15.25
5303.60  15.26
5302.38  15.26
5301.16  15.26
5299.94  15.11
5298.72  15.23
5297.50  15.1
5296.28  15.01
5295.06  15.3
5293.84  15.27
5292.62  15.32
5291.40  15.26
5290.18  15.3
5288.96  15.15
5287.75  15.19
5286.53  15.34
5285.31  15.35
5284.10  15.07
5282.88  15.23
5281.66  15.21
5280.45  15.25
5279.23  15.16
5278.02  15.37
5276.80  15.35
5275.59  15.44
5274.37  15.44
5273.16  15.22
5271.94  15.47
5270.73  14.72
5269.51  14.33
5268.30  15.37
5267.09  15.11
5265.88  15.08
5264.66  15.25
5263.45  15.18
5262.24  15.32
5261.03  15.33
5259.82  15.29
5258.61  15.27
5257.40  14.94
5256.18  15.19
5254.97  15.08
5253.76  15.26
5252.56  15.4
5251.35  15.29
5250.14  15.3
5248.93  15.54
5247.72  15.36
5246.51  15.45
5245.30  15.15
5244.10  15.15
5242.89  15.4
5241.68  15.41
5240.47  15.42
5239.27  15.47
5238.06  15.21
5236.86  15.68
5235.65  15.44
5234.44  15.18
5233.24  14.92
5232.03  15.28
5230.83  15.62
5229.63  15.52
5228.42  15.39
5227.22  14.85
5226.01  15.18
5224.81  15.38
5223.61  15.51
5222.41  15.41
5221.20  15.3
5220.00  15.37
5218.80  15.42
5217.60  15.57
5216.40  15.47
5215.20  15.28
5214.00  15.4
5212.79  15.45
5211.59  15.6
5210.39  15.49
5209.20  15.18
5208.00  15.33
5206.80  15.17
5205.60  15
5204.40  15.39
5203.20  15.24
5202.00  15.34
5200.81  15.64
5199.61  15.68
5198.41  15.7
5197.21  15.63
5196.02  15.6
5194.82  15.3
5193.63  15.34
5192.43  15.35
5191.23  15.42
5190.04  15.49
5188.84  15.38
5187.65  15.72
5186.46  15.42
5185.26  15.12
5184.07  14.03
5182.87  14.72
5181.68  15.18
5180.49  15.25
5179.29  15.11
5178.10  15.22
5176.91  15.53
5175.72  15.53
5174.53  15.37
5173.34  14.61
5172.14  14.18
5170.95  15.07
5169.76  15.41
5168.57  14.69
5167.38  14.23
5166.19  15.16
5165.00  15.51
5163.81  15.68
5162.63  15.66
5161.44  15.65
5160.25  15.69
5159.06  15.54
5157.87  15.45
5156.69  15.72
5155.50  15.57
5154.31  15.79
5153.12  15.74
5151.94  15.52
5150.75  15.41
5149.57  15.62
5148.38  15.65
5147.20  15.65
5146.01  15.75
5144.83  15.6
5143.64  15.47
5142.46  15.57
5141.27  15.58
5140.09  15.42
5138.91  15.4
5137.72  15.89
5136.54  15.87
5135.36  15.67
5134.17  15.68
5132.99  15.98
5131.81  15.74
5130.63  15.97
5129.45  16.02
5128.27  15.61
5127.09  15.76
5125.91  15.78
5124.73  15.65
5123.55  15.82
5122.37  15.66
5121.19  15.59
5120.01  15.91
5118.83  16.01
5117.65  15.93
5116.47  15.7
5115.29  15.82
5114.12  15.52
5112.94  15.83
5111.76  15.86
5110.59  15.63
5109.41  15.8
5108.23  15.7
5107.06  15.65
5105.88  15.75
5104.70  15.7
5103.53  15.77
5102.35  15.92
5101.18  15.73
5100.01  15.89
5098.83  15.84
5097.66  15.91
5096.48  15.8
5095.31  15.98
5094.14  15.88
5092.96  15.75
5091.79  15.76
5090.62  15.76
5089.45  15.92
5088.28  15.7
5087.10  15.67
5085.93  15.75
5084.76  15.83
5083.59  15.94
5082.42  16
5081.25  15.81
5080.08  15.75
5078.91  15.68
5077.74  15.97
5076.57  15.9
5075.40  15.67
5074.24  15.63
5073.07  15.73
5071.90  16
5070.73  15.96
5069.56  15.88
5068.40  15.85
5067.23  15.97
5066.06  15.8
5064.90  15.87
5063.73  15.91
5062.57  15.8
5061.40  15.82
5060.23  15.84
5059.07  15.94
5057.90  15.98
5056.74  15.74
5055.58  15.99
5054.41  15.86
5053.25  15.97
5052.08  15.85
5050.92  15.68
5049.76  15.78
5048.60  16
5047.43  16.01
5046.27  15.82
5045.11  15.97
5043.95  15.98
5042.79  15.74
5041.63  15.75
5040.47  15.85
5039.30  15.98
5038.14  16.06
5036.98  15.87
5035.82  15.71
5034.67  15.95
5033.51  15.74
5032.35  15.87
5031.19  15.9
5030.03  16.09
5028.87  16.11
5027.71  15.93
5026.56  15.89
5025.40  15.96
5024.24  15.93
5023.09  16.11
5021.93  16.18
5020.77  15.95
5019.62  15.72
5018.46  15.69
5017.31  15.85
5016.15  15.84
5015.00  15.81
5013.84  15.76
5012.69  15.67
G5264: 0.22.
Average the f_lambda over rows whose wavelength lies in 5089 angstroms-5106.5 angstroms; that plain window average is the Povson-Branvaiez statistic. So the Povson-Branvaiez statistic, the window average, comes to 15.8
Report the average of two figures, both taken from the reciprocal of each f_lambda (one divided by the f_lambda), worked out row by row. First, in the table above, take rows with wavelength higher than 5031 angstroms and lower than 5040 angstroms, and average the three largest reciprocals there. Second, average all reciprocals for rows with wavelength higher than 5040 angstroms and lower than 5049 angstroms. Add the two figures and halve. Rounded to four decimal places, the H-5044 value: 0.0632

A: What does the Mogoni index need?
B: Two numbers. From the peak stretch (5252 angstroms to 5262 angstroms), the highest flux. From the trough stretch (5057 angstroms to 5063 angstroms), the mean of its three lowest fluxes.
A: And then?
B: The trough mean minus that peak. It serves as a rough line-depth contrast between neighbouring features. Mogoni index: 0.42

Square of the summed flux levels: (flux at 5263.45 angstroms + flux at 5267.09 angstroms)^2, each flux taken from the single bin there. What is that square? 917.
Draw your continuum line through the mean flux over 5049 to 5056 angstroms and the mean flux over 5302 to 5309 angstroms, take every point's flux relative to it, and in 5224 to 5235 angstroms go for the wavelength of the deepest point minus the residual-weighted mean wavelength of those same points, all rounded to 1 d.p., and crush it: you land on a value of -2.6 angstroms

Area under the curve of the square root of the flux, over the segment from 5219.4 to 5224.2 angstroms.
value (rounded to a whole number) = 19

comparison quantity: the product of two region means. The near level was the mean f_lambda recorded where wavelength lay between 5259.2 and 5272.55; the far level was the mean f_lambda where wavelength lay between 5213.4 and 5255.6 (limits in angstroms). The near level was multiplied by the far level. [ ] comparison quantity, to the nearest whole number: 232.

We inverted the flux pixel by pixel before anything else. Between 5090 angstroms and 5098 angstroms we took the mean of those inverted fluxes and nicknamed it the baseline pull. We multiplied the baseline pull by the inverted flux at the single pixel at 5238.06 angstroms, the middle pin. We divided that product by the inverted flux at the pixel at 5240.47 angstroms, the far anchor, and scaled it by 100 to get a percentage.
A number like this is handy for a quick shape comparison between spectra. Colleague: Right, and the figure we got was 6.403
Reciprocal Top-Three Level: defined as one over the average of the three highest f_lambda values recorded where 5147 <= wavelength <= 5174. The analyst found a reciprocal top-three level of 0.0635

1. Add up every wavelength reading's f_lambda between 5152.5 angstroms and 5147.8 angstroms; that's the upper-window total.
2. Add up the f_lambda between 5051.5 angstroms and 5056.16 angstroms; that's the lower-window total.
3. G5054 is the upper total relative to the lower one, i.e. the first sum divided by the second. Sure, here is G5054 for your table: 0.98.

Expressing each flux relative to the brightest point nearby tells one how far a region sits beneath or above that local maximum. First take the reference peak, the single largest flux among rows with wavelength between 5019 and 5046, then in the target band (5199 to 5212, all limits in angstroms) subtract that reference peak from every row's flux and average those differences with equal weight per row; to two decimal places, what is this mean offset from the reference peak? -0.81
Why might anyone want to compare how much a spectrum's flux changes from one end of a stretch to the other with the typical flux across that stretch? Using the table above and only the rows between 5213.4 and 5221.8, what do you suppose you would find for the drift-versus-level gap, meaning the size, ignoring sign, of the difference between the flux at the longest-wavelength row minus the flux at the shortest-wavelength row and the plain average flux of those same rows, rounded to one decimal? 15.5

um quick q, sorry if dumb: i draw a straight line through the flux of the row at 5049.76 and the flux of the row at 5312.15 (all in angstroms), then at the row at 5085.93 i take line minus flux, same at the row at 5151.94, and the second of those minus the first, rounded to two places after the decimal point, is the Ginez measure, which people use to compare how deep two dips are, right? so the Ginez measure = 0.10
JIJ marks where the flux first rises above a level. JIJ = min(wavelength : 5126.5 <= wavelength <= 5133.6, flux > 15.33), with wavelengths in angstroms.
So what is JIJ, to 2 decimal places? 5127.09 angstroms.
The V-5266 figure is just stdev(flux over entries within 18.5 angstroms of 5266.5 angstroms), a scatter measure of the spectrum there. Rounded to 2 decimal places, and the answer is 0.23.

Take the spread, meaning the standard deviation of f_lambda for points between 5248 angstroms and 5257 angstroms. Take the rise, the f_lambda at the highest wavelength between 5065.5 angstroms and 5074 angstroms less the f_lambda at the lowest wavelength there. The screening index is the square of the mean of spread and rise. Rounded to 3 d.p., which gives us 0.001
